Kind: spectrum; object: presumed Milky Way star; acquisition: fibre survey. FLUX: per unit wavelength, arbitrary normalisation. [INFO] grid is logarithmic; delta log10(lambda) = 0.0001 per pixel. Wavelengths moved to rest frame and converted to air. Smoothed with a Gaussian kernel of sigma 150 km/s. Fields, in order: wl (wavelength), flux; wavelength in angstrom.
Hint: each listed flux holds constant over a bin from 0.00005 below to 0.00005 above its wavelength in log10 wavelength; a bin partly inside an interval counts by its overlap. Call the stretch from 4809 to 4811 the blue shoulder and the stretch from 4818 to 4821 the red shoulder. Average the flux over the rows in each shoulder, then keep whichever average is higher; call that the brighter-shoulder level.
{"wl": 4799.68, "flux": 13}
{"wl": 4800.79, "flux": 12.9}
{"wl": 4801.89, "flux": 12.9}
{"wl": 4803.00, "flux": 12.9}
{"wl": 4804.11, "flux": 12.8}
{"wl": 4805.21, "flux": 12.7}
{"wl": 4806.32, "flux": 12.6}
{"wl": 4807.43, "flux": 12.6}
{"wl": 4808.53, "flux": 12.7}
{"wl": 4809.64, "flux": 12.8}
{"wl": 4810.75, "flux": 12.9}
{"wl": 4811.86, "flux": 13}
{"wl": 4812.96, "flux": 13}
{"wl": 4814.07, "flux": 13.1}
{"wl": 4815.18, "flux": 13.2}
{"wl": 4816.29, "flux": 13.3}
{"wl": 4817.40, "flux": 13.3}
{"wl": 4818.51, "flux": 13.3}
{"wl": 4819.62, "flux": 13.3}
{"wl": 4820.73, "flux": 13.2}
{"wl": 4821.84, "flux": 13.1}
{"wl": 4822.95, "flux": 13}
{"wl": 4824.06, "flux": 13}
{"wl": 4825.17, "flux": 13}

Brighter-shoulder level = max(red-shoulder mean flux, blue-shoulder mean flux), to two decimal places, 13.27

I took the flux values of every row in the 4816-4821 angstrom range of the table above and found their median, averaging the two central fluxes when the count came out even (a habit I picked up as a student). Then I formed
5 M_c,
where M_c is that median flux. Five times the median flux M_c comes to 66.5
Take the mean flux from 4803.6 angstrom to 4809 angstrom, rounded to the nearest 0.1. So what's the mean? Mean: 12.7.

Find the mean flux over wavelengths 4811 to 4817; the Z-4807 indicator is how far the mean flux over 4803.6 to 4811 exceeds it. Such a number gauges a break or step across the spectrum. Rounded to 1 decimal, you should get -0.4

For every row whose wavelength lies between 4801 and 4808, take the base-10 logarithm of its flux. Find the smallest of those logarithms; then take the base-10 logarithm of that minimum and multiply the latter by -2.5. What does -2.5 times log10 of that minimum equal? -0.104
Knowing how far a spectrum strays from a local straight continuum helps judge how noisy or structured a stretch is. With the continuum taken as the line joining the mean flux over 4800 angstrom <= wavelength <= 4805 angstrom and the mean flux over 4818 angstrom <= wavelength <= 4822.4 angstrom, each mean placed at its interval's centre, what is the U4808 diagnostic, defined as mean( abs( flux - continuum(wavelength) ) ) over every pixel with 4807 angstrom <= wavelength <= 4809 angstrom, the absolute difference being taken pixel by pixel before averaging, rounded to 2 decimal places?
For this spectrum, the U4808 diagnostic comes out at 0.33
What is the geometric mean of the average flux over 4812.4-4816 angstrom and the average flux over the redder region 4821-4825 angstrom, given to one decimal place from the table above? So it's 13.1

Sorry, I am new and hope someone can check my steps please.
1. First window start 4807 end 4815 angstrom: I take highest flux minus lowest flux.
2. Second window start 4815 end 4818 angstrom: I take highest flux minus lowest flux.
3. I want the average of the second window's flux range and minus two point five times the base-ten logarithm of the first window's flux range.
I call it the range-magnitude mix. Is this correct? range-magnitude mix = 0.43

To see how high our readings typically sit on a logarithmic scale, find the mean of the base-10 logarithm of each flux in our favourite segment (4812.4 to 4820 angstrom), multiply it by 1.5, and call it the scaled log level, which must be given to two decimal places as 1.68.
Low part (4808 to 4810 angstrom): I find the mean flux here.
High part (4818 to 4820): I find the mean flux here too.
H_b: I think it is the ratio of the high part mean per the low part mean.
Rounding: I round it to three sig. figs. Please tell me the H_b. 1.04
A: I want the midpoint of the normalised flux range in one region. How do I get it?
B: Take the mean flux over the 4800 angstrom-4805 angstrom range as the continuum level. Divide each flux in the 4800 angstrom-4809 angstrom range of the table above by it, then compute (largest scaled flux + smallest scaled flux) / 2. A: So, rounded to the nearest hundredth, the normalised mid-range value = 0.99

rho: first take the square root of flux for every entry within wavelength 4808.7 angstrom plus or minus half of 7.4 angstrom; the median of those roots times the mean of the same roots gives 12.7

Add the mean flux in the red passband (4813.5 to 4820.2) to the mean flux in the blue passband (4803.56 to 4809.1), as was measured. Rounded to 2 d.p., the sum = 25.93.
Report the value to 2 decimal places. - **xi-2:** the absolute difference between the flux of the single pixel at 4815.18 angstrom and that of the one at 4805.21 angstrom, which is 0.50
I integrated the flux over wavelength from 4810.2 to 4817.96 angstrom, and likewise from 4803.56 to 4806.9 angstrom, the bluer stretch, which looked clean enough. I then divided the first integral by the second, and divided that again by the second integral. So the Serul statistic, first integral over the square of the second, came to 0.057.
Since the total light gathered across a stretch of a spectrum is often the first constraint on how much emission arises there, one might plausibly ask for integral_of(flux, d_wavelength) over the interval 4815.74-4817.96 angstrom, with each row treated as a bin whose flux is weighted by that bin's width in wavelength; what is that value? 29.5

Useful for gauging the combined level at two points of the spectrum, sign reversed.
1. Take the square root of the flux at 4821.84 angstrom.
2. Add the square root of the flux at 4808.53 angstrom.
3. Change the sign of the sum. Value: -7.18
